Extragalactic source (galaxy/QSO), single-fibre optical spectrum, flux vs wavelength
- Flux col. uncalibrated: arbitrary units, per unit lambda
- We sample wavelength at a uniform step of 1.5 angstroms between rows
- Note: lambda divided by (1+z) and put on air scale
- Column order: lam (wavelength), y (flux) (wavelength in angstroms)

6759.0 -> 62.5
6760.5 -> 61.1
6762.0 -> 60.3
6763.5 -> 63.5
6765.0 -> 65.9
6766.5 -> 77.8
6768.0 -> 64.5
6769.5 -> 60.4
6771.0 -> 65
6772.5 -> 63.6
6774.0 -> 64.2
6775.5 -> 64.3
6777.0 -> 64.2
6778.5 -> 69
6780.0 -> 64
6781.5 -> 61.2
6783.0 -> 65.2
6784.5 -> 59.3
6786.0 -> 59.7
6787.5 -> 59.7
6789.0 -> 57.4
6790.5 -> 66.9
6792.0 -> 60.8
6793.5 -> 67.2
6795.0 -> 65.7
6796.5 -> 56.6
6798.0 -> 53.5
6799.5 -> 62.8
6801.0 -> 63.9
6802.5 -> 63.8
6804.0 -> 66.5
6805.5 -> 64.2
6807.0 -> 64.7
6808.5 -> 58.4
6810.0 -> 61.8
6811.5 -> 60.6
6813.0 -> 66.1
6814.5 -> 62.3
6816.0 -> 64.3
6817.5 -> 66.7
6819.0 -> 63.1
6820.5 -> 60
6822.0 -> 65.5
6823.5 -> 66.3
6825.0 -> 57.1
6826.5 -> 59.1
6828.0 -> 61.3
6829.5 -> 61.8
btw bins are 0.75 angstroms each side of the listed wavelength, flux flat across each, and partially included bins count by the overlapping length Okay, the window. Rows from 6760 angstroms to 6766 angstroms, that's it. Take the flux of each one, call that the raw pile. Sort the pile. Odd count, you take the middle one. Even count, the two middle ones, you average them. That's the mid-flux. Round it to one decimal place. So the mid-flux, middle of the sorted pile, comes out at 62.3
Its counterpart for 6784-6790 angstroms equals 59.5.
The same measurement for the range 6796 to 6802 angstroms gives 59.7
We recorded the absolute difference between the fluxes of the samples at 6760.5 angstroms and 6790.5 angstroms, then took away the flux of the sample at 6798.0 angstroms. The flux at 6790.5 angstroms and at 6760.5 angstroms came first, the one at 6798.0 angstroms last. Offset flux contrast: -48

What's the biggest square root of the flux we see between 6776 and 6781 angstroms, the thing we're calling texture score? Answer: 8.31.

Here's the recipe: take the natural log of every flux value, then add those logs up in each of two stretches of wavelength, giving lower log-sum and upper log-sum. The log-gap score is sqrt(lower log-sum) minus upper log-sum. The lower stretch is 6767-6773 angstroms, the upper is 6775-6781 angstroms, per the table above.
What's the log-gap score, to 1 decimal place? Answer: -12.6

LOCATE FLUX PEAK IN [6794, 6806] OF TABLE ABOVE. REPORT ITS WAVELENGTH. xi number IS 6804.0 angstroms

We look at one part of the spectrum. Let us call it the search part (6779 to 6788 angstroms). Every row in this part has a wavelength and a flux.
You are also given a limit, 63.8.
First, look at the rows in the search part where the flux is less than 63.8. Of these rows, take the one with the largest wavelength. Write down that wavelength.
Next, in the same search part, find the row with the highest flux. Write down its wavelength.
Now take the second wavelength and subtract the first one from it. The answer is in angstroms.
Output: -4.5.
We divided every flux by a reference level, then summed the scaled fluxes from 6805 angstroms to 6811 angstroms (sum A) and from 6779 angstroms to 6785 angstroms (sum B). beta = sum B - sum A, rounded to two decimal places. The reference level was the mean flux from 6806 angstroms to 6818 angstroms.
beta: 0.01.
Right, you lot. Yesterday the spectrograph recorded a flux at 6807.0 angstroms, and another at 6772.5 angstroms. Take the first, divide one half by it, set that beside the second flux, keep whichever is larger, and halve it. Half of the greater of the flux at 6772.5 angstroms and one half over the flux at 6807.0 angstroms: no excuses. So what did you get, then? 31.8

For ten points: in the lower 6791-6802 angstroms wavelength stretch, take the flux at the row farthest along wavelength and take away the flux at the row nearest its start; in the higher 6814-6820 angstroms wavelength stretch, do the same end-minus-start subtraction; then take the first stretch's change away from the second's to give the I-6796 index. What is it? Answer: -2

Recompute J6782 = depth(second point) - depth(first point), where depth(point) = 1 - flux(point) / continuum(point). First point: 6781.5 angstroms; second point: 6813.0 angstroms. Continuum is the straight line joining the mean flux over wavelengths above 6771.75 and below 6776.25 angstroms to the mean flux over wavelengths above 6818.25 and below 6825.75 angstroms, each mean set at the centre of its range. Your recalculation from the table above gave -0.095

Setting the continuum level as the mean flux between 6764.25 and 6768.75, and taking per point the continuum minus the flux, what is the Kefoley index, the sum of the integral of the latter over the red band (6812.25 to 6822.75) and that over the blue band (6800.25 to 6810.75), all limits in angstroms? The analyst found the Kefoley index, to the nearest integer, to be 120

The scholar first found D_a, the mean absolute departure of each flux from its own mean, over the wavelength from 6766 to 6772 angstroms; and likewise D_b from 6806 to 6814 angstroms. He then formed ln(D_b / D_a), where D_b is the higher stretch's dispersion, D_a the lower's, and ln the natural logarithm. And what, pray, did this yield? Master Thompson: -0.8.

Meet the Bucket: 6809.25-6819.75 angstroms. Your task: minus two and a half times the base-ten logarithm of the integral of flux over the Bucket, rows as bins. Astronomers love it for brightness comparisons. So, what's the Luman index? -7.1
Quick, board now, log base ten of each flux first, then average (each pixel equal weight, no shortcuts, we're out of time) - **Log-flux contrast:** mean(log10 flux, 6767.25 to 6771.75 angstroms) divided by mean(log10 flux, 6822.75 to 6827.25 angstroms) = 1.01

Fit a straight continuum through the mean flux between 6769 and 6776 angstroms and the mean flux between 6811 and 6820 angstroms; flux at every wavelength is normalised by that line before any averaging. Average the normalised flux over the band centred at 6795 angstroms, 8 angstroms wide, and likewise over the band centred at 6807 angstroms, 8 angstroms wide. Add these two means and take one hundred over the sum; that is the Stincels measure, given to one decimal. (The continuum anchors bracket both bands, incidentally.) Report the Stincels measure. 51.4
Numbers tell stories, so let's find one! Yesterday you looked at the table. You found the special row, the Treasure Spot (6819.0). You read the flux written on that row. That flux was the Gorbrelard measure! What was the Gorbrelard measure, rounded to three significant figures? 63.1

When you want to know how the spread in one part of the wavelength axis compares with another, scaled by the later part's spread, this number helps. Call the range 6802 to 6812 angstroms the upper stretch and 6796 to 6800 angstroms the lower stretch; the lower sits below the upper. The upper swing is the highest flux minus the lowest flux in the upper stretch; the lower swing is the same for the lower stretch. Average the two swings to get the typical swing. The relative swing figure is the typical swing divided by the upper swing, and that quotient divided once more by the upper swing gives 0.133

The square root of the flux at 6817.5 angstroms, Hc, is 8.17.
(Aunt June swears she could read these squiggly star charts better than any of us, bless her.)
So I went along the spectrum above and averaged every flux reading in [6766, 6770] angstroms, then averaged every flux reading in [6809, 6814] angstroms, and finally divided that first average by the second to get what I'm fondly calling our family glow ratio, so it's 1.08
